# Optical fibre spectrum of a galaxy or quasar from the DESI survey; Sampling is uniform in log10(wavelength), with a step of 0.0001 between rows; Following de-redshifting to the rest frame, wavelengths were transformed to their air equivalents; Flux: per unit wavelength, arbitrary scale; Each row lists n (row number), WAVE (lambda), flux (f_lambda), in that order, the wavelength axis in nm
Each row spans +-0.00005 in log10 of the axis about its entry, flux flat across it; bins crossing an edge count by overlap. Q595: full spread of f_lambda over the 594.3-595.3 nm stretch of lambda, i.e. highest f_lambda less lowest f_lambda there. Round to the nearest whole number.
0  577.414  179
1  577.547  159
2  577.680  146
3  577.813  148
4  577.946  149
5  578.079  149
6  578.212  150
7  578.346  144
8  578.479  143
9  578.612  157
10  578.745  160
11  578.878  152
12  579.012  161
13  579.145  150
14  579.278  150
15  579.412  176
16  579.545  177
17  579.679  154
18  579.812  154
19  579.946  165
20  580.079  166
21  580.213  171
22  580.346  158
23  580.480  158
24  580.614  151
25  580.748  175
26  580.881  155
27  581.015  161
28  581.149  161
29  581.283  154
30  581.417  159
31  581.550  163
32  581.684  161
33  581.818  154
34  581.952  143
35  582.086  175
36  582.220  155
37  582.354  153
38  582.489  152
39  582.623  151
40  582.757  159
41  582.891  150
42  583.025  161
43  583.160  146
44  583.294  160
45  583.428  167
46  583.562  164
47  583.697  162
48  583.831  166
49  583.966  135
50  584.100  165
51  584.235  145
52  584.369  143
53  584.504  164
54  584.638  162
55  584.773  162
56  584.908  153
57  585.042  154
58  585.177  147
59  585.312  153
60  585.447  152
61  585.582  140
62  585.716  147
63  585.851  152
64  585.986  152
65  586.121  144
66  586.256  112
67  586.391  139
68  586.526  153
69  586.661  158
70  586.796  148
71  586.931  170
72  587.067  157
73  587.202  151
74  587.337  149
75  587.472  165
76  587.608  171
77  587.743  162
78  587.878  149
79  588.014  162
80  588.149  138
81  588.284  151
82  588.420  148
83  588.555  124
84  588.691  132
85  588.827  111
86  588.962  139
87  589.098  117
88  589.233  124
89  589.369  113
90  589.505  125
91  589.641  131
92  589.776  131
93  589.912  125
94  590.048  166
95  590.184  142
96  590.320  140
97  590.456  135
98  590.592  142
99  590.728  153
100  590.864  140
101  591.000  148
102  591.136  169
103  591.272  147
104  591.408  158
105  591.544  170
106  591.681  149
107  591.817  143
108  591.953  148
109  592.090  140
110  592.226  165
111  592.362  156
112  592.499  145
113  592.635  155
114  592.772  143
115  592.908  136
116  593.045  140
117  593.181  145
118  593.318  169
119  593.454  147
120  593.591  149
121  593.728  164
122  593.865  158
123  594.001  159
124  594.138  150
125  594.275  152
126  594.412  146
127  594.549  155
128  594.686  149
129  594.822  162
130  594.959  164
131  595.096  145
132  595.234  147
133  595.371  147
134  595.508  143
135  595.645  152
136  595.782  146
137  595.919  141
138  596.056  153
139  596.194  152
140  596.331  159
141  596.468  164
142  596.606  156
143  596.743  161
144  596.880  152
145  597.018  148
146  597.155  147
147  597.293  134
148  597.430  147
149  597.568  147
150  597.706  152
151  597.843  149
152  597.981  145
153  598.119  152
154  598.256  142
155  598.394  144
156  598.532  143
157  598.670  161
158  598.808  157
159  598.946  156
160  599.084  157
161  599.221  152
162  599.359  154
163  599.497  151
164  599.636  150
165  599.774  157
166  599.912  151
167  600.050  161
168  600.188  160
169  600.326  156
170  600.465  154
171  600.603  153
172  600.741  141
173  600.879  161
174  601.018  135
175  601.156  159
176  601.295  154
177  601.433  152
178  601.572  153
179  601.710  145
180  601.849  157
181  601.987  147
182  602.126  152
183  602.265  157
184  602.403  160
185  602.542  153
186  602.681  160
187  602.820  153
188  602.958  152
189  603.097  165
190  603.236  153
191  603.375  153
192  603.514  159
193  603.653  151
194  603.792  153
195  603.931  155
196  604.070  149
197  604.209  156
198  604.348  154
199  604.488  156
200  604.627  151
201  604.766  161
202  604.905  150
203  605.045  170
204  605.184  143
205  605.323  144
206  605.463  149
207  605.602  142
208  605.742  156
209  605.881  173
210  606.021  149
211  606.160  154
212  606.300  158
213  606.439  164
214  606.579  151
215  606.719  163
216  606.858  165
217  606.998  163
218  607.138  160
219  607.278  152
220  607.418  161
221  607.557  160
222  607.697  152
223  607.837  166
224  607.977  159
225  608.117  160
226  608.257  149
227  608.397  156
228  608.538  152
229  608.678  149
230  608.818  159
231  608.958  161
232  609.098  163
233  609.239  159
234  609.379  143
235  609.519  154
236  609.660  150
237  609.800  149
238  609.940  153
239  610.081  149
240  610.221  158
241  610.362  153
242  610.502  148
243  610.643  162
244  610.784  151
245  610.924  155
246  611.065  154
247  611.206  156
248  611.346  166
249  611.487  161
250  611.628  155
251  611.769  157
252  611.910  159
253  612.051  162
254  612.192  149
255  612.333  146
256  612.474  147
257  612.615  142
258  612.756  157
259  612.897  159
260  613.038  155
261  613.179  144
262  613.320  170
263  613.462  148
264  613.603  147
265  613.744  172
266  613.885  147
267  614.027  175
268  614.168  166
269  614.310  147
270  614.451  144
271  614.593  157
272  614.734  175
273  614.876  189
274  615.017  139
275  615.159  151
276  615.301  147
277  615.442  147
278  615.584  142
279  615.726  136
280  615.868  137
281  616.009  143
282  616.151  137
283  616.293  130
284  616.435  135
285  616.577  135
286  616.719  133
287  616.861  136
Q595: 19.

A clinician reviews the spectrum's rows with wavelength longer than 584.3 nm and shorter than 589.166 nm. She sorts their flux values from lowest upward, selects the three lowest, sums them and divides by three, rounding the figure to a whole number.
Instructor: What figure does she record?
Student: 113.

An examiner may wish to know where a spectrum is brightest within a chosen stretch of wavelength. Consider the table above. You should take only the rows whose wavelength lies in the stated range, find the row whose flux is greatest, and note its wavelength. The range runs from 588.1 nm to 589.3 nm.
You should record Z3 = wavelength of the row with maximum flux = 588.284 nm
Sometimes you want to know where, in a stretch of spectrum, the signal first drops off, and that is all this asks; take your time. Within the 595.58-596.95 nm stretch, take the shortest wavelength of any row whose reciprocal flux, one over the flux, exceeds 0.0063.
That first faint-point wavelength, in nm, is 595.645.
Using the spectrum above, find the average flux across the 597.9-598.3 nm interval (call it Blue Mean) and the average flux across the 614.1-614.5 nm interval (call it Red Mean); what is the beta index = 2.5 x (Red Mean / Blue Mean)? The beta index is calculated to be 2.60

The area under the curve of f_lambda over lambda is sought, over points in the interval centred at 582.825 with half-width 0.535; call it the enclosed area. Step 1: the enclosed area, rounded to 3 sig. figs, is 165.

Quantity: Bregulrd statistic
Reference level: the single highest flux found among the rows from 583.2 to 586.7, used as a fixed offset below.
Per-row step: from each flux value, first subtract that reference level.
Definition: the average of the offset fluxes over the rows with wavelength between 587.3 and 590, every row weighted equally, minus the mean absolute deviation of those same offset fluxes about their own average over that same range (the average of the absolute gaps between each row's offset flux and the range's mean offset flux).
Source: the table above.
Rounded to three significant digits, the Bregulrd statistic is -43.7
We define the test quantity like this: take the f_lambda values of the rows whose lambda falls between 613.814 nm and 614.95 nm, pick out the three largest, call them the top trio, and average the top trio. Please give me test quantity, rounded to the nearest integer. 180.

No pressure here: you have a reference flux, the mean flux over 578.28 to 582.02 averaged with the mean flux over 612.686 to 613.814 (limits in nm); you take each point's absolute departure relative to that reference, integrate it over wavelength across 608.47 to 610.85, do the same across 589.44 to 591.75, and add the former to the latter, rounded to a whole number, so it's 51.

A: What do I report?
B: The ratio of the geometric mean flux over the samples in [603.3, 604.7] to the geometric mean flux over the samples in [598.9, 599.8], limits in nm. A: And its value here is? 1.00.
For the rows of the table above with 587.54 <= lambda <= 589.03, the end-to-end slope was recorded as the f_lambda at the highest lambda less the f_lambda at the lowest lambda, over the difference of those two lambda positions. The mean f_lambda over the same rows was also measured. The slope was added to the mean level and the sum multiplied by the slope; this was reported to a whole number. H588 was -2851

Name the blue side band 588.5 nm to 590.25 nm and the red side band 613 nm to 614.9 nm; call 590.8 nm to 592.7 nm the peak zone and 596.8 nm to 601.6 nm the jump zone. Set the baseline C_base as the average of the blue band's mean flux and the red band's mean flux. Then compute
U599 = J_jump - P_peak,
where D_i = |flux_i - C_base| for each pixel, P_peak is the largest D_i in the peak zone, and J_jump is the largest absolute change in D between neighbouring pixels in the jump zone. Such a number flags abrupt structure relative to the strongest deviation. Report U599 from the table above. -10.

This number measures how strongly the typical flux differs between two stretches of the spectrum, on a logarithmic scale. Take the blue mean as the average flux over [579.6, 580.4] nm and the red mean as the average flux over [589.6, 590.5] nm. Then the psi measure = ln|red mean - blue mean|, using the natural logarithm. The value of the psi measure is 3.1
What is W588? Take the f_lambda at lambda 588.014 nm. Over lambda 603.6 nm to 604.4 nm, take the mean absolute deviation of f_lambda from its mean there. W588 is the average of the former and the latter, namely 82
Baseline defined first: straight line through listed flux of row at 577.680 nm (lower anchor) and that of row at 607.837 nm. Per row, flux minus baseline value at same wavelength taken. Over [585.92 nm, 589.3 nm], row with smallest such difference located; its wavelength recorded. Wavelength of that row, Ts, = 588.827 nm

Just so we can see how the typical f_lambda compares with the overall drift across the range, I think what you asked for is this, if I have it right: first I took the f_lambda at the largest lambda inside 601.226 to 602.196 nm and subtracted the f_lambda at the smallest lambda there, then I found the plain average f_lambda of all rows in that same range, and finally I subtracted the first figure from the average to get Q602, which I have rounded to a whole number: 153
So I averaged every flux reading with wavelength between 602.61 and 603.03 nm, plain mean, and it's 155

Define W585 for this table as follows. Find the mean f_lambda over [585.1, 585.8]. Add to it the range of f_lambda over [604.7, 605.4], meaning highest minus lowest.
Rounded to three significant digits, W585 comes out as 175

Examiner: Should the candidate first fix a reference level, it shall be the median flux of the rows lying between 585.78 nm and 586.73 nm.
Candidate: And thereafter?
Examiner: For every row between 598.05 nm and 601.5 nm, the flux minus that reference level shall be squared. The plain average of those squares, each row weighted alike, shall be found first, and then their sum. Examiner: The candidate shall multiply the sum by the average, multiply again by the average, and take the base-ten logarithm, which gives 6.4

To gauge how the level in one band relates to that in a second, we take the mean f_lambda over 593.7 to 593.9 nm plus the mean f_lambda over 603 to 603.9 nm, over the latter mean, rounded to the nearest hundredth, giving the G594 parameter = 2.03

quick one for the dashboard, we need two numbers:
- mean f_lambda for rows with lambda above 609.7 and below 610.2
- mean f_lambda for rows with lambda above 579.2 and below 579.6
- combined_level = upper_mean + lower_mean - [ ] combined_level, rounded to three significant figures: 318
